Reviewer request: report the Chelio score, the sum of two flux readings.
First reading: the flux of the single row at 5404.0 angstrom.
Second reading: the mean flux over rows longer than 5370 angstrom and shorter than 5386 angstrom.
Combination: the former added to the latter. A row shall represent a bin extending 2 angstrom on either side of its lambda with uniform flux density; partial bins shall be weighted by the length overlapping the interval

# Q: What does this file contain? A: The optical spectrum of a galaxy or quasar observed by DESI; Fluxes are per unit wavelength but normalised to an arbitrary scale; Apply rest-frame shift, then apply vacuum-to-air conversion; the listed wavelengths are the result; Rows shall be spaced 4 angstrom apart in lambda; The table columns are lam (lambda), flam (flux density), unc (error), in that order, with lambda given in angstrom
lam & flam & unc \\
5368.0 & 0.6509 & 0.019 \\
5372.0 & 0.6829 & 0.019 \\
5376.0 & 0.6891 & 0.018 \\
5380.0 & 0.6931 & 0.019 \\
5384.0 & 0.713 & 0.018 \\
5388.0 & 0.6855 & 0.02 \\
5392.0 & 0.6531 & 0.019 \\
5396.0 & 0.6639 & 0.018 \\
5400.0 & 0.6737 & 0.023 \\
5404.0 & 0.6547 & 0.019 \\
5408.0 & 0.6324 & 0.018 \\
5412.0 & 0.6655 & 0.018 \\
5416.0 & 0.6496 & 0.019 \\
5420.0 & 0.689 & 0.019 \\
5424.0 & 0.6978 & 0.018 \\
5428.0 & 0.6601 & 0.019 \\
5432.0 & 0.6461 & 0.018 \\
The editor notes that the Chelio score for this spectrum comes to 1.35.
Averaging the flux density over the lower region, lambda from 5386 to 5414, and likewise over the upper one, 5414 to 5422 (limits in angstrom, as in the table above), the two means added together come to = 1.33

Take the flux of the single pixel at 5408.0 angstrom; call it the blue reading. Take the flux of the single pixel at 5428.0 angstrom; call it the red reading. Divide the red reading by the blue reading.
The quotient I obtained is 1.04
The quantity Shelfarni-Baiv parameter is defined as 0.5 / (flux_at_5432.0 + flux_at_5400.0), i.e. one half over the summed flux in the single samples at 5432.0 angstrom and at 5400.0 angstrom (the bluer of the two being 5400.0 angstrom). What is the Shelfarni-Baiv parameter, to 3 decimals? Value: 0.379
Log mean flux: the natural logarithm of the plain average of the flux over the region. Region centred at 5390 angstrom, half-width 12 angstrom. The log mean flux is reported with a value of -0.385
